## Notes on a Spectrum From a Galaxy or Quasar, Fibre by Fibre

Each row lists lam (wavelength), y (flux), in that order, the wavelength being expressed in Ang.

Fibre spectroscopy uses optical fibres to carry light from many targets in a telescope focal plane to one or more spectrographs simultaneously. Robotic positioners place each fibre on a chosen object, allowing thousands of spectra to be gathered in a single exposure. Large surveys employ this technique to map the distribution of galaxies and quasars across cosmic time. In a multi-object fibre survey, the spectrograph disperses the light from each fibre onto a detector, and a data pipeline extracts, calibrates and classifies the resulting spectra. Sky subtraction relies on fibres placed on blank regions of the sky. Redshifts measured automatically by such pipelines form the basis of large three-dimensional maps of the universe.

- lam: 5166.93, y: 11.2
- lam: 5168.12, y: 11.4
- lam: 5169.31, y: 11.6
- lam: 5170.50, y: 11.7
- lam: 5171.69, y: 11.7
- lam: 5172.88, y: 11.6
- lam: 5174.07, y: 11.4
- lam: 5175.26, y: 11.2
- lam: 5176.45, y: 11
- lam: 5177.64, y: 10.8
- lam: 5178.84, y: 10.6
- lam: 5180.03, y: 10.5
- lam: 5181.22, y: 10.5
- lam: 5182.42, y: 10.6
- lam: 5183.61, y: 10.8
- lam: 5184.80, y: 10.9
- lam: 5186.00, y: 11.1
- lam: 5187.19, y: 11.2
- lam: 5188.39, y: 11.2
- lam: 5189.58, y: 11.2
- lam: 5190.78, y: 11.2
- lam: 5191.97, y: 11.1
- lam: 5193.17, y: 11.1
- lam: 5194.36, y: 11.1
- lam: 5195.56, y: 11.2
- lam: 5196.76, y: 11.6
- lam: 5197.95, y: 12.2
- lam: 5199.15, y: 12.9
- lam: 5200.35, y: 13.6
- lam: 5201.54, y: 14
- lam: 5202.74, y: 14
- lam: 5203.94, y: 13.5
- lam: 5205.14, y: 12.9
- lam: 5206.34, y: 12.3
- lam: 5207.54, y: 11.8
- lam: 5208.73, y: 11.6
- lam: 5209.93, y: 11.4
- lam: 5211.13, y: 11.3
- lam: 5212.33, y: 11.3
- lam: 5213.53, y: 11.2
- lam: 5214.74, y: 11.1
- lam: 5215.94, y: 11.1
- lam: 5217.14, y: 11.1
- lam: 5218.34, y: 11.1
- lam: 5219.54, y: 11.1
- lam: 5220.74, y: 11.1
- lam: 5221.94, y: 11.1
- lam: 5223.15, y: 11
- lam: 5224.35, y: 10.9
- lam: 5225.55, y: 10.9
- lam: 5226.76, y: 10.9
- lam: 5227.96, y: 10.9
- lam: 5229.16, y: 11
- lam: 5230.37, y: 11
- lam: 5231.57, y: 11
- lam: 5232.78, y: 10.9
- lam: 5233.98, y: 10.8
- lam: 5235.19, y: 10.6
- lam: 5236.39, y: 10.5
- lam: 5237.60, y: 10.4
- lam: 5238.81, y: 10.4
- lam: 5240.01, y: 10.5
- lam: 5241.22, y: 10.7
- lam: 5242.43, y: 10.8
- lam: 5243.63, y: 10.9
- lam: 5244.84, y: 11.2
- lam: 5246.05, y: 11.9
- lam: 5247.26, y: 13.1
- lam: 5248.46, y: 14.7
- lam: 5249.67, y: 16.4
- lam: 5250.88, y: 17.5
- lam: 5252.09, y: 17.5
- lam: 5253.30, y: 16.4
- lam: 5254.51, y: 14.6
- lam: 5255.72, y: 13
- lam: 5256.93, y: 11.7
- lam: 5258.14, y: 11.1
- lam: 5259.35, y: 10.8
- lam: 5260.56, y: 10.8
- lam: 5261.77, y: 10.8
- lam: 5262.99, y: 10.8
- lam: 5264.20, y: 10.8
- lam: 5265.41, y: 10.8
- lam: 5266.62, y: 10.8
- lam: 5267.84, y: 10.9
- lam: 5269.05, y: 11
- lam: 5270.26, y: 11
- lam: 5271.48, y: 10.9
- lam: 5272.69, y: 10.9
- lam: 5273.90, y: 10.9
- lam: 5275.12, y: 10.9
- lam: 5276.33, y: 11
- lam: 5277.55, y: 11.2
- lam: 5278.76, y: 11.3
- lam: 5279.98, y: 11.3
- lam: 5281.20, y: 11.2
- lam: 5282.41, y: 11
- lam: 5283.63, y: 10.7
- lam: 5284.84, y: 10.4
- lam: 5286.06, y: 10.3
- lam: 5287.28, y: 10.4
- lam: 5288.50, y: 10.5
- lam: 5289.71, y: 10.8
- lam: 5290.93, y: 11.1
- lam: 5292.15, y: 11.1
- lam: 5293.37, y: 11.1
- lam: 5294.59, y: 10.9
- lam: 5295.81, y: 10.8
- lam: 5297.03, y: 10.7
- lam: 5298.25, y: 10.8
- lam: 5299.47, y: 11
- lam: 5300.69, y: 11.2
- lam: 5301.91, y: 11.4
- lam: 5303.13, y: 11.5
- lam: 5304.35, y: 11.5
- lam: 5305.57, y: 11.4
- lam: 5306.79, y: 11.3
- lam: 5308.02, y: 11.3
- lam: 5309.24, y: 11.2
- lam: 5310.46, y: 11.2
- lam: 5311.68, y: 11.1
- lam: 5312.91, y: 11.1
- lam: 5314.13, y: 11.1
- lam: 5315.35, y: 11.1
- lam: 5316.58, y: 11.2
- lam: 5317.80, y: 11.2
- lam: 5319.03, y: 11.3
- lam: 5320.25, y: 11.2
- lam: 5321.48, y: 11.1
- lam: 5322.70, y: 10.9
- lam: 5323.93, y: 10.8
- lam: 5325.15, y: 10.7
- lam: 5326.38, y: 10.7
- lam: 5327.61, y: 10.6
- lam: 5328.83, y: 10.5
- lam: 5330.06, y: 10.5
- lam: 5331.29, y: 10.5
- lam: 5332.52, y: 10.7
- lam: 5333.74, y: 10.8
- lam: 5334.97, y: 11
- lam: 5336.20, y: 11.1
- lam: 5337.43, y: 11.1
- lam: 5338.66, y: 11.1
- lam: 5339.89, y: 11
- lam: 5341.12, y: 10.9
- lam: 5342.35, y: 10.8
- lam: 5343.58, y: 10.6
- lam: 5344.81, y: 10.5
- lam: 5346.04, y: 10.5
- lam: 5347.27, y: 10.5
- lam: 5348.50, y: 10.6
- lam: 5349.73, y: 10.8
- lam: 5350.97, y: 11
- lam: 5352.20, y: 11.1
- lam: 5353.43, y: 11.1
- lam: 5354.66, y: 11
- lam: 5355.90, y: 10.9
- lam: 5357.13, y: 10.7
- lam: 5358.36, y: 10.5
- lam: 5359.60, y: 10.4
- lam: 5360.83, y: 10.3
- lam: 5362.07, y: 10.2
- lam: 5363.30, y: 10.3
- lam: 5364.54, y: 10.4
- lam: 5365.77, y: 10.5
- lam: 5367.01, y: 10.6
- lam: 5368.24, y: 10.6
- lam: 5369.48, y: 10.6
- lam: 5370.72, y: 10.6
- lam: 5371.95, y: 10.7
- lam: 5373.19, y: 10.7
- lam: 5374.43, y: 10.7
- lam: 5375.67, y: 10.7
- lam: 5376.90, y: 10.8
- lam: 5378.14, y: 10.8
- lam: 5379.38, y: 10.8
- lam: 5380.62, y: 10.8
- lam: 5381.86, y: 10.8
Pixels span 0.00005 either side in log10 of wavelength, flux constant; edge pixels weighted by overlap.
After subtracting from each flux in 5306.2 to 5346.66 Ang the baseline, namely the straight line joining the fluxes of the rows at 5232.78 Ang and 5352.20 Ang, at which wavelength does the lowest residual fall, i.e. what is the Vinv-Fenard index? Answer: 5346.04 Ang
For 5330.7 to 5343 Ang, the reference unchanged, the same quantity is 5331.29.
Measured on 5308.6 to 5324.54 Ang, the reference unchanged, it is 5323.93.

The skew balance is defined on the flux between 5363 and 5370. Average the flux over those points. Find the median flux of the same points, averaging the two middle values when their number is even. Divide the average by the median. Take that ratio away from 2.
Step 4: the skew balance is 1.00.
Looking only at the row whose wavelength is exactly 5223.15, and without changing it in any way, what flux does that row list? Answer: 11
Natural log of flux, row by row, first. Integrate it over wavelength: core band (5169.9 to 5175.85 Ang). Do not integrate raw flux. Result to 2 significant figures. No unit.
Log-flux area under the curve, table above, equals 15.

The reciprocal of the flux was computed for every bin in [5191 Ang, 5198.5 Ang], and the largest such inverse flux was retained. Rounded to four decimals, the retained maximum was 0.0901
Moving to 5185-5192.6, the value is 0.0901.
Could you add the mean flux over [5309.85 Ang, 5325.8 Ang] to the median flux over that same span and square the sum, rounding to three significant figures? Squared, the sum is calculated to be 492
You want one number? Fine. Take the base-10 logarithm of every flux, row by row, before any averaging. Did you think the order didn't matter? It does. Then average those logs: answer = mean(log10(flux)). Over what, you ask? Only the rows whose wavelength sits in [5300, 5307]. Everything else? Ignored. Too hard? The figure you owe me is 1.06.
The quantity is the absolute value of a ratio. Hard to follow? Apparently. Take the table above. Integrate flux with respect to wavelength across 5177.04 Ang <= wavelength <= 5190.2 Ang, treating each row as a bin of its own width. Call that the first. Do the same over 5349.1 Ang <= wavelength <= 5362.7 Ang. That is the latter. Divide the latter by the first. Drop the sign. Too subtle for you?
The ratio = 1.02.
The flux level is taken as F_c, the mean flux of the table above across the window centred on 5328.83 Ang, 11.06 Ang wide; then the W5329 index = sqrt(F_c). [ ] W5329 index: 3.26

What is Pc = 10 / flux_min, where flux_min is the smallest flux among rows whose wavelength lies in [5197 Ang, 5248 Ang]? 0.962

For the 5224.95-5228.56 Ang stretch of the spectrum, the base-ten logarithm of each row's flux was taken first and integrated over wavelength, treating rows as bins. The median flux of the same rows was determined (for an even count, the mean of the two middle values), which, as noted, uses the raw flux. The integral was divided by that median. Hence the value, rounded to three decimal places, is 0.344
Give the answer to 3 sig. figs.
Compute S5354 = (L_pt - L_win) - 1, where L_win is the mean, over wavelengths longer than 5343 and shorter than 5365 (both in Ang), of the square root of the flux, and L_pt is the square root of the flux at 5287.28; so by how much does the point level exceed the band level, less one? -1.04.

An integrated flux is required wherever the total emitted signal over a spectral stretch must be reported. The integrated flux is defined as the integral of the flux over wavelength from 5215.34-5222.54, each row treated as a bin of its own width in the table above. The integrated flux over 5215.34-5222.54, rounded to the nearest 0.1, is 80.0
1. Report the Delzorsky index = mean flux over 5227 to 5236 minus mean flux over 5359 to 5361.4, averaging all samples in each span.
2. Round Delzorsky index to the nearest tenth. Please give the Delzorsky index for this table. 0.5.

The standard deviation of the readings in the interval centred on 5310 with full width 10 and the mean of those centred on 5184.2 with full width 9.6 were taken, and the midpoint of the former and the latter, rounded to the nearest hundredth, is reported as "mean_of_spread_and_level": 5.48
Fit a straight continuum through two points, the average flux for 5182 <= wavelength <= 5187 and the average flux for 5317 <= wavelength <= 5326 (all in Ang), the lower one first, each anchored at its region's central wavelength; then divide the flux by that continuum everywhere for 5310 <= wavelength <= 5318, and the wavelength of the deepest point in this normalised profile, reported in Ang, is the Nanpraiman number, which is 5315.35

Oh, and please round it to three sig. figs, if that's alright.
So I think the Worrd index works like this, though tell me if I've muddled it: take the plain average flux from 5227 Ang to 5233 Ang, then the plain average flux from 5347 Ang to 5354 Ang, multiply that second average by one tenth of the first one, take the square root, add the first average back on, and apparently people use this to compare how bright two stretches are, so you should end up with 14.4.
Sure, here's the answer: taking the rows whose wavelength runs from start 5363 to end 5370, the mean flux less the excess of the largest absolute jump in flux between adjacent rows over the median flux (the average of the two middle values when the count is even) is 21.0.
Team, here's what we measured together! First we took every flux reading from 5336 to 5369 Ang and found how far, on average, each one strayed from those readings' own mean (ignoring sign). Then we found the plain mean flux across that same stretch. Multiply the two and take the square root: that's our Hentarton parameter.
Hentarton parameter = 1.6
